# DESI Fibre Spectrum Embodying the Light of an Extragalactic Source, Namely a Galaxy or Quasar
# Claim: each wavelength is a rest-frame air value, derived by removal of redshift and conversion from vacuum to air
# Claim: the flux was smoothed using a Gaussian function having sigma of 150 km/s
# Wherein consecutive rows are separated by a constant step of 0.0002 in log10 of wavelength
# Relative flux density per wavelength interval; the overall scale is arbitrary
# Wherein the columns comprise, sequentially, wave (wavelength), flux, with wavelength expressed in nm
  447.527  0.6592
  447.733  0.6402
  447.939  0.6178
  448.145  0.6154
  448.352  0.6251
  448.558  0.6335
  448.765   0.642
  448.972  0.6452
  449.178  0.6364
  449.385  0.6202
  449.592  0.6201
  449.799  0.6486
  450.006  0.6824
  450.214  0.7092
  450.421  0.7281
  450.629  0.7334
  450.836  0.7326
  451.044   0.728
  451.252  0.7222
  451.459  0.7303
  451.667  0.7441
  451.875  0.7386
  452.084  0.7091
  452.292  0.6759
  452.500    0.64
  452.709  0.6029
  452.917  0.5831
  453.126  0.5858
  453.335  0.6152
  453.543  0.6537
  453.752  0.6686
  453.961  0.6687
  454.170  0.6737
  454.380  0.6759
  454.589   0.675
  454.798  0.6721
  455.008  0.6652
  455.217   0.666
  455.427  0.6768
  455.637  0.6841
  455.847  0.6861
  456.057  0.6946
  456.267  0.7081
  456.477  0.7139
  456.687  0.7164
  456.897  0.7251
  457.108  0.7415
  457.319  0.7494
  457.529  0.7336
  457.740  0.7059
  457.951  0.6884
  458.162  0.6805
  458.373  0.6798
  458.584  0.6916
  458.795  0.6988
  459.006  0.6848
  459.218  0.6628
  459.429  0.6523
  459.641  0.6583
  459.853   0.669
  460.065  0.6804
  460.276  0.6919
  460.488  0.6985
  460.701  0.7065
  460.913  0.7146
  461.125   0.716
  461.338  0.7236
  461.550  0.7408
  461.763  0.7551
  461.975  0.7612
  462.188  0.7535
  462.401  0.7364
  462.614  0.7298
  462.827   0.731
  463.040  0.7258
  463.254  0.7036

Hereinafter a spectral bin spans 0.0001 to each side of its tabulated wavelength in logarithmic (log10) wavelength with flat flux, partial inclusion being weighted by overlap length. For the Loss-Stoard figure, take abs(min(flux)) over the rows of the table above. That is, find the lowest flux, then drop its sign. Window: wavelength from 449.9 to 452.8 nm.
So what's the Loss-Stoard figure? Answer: 0.603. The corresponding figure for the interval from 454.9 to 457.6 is 0.665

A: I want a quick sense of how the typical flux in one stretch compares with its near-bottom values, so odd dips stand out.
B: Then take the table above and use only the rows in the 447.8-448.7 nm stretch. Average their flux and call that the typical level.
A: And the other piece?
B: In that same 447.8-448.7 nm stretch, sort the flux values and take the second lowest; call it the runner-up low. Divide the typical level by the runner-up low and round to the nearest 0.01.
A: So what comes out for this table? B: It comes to 1.01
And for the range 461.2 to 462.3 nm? 1.01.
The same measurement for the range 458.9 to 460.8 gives 1.03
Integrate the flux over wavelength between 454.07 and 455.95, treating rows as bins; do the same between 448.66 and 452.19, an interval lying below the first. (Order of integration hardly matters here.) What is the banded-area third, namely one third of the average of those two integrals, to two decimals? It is 0.62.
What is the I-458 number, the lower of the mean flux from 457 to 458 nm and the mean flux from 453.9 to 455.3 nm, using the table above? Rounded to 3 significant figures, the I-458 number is 0.671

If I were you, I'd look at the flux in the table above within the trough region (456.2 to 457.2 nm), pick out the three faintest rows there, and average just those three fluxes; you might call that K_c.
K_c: 0.71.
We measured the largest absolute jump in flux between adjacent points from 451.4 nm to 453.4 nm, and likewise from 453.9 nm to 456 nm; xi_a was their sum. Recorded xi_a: 0.048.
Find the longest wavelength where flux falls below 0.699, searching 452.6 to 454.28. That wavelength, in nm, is 454.170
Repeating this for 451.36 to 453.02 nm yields 452.917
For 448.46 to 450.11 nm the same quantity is 450.006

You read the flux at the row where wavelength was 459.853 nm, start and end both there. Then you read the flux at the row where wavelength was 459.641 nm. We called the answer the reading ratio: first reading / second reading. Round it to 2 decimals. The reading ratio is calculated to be 1.02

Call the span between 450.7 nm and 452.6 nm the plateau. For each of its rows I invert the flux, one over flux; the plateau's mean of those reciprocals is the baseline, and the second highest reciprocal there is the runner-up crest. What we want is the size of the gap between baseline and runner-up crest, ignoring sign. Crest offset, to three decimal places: 0.075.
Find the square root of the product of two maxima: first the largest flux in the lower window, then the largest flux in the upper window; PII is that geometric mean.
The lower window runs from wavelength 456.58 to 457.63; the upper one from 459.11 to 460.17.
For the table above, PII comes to 0.71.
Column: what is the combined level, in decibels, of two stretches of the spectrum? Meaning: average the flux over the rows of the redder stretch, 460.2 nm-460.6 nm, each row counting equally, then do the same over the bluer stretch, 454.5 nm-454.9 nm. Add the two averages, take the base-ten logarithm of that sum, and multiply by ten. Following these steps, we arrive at 1.36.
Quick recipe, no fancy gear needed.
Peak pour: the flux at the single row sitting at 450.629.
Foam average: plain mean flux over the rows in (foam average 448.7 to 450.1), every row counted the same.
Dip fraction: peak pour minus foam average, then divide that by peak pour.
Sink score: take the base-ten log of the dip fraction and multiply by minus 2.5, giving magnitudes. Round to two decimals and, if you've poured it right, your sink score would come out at 2.26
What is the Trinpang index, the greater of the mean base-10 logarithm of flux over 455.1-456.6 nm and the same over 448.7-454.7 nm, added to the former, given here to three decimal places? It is -0.323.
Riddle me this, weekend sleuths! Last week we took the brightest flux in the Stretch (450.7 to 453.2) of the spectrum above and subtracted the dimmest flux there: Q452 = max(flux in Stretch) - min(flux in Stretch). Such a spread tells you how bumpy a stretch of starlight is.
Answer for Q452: 0.161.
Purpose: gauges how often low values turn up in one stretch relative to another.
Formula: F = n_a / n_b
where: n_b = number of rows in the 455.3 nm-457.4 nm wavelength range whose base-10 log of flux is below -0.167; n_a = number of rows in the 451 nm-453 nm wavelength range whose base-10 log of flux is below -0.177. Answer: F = 3.0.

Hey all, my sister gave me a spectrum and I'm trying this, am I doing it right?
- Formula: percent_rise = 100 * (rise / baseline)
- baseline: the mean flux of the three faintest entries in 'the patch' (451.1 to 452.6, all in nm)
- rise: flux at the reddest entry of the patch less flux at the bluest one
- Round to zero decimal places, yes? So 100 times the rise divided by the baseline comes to -12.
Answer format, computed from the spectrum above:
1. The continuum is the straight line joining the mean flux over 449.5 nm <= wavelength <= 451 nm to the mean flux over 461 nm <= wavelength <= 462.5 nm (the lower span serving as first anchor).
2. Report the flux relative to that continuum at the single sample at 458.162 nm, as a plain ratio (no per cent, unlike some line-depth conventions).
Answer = 0.937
